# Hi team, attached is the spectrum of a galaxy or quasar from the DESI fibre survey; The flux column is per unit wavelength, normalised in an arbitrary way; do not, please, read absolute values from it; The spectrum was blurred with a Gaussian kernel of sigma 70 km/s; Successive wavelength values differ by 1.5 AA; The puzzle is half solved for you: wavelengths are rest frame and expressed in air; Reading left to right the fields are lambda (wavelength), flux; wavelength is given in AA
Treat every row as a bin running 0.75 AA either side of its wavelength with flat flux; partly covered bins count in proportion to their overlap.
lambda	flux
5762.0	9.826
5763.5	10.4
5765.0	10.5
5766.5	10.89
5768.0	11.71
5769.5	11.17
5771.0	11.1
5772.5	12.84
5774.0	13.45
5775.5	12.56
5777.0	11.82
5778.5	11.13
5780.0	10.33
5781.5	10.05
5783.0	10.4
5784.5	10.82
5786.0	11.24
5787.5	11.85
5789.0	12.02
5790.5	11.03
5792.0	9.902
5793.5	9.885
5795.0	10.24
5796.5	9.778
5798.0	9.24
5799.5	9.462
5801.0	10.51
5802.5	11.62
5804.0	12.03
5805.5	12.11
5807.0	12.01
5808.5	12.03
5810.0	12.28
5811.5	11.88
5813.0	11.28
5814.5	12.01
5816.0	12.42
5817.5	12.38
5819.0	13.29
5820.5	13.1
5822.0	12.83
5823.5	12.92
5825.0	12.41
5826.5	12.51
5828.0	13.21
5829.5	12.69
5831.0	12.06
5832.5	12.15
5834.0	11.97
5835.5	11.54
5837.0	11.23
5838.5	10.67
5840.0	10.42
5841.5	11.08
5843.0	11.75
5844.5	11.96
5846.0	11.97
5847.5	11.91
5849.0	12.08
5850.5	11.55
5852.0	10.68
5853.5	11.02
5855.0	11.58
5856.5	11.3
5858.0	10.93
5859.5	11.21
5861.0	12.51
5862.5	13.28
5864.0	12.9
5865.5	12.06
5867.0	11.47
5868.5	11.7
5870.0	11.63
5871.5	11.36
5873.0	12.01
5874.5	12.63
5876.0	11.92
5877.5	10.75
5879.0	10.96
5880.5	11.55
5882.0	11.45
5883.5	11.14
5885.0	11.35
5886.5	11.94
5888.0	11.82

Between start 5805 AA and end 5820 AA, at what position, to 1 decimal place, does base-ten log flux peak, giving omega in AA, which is 5819.0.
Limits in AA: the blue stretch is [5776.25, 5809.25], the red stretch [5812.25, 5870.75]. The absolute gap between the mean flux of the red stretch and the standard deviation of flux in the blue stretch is 11.0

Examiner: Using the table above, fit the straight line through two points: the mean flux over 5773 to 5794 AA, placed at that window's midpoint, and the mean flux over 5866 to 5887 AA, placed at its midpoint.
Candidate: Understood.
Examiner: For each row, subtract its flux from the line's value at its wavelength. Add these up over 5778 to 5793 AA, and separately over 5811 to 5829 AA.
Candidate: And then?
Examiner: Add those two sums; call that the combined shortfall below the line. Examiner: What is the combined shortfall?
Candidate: -11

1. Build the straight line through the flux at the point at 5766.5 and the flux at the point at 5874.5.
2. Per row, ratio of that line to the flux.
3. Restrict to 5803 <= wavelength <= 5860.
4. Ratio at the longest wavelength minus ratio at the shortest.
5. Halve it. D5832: 0.075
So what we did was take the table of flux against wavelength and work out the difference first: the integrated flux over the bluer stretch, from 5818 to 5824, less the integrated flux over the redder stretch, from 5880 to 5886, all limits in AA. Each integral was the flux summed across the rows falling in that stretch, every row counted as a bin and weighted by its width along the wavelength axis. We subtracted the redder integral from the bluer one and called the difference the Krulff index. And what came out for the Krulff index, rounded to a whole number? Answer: 10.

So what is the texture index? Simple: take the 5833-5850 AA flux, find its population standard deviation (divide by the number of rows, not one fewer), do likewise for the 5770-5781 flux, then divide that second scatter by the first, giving 1.9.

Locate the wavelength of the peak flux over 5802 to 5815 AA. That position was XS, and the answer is 5810.0 AA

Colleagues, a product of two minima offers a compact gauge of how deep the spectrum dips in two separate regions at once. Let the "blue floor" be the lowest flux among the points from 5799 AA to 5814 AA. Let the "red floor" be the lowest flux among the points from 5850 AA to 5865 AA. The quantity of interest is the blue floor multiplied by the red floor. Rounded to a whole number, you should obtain 101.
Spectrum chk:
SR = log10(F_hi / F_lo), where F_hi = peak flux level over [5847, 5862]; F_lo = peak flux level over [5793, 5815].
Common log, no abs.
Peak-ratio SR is 0.01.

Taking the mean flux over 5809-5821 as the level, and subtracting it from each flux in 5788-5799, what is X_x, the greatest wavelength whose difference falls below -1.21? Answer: 5798.0 AA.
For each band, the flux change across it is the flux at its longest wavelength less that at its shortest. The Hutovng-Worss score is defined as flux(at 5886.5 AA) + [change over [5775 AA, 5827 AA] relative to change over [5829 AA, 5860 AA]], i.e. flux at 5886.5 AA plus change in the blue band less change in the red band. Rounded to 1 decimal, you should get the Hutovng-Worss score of 13.4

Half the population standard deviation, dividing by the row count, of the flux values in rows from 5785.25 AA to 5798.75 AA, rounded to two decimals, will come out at 0.47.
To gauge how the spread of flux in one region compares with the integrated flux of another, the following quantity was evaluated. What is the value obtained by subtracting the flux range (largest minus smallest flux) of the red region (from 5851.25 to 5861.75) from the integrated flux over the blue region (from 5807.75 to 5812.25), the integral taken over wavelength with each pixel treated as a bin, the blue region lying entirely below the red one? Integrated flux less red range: 52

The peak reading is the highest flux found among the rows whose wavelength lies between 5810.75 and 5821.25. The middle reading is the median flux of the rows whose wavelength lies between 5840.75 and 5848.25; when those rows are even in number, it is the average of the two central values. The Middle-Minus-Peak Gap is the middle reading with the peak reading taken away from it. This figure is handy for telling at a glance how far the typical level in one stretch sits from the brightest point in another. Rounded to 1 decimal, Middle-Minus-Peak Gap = -1.4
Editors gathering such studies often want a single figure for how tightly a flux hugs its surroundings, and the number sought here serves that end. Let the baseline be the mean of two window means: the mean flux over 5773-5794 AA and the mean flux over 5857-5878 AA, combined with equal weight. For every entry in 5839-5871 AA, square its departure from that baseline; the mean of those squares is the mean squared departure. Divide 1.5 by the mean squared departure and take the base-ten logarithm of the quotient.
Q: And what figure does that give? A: 0.50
